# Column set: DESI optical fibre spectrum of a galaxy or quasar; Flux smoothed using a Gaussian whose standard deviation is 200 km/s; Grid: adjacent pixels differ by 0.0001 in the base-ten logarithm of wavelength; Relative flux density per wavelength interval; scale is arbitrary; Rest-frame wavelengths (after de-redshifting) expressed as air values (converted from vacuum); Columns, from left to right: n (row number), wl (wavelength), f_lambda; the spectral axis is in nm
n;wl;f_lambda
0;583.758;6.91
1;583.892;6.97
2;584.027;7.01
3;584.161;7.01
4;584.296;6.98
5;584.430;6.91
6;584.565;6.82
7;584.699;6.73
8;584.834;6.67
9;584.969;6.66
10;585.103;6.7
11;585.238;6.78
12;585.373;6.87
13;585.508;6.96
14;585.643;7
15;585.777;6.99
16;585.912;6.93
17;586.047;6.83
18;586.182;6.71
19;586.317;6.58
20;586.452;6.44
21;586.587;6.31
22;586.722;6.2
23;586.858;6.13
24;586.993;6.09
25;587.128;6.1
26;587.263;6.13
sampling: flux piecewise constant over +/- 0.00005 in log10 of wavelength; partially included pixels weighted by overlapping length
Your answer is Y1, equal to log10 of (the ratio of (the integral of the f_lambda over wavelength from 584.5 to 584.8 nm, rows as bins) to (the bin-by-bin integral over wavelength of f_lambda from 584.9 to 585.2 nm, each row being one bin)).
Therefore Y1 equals 0.00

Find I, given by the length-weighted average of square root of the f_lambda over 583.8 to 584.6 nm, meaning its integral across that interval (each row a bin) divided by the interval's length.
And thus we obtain 2.64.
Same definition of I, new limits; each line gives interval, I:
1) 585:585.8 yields 2.62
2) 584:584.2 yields 2.65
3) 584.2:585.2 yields 2.61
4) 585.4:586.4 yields 2.62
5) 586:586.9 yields 2.54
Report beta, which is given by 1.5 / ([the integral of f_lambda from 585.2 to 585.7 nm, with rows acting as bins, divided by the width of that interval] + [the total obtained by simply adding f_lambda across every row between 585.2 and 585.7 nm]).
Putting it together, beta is 0.0435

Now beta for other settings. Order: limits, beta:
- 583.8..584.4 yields 0.0429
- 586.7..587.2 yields 0.0490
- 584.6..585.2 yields 0.0448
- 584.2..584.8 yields 0.0437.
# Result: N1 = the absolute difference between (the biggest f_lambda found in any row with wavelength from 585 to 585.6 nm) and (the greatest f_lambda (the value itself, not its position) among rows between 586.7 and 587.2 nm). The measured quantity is 0.76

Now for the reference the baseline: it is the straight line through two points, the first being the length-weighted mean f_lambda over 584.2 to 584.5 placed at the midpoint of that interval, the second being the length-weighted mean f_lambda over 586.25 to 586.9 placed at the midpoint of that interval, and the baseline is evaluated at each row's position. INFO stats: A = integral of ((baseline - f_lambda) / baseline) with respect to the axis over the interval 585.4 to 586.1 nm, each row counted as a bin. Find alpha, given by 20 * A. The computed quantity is -0.81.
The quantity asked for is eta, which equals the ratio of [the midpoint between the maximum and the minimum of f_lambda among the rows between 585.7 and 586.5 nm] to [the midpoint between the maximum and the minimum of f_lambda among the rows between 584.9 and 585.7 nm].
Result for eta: 0.983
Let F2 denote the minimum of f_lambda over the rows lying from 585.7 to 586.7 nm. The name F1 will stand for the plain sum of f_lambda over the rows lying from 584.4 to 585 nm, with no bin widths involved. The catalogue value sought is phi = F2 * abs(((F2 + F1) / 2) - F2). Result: 87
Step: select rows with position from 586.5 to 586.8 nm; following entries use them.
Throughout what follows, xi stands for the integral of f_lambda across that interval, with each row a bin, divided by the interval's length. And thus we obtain 6.25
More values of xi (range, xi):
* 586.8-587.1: 6.11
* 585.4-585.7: 6.96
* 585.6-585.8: 7.03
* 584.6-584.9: 6.72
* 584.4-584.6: 6.85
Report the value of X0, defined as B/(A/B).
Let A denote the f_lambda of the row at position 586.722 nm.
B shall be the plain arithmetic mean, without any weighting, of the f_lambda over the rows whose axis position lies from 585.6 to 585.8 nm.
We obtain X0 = 7.9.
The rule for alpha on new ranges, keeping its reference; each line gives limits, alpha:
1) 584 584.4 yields -0.01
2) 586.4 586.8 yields 0.02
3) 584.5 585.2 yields 0.18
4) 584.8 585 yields 0.07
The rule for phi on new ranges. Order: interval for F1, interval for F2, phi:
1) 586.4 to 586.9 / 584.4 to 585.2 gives 61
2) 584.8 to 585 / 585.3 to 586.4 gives 22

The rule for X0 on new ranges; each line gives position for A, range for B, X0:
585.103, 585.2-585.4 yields 7.0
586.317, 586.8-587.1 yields 5.7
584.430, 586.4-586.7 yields 5.9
